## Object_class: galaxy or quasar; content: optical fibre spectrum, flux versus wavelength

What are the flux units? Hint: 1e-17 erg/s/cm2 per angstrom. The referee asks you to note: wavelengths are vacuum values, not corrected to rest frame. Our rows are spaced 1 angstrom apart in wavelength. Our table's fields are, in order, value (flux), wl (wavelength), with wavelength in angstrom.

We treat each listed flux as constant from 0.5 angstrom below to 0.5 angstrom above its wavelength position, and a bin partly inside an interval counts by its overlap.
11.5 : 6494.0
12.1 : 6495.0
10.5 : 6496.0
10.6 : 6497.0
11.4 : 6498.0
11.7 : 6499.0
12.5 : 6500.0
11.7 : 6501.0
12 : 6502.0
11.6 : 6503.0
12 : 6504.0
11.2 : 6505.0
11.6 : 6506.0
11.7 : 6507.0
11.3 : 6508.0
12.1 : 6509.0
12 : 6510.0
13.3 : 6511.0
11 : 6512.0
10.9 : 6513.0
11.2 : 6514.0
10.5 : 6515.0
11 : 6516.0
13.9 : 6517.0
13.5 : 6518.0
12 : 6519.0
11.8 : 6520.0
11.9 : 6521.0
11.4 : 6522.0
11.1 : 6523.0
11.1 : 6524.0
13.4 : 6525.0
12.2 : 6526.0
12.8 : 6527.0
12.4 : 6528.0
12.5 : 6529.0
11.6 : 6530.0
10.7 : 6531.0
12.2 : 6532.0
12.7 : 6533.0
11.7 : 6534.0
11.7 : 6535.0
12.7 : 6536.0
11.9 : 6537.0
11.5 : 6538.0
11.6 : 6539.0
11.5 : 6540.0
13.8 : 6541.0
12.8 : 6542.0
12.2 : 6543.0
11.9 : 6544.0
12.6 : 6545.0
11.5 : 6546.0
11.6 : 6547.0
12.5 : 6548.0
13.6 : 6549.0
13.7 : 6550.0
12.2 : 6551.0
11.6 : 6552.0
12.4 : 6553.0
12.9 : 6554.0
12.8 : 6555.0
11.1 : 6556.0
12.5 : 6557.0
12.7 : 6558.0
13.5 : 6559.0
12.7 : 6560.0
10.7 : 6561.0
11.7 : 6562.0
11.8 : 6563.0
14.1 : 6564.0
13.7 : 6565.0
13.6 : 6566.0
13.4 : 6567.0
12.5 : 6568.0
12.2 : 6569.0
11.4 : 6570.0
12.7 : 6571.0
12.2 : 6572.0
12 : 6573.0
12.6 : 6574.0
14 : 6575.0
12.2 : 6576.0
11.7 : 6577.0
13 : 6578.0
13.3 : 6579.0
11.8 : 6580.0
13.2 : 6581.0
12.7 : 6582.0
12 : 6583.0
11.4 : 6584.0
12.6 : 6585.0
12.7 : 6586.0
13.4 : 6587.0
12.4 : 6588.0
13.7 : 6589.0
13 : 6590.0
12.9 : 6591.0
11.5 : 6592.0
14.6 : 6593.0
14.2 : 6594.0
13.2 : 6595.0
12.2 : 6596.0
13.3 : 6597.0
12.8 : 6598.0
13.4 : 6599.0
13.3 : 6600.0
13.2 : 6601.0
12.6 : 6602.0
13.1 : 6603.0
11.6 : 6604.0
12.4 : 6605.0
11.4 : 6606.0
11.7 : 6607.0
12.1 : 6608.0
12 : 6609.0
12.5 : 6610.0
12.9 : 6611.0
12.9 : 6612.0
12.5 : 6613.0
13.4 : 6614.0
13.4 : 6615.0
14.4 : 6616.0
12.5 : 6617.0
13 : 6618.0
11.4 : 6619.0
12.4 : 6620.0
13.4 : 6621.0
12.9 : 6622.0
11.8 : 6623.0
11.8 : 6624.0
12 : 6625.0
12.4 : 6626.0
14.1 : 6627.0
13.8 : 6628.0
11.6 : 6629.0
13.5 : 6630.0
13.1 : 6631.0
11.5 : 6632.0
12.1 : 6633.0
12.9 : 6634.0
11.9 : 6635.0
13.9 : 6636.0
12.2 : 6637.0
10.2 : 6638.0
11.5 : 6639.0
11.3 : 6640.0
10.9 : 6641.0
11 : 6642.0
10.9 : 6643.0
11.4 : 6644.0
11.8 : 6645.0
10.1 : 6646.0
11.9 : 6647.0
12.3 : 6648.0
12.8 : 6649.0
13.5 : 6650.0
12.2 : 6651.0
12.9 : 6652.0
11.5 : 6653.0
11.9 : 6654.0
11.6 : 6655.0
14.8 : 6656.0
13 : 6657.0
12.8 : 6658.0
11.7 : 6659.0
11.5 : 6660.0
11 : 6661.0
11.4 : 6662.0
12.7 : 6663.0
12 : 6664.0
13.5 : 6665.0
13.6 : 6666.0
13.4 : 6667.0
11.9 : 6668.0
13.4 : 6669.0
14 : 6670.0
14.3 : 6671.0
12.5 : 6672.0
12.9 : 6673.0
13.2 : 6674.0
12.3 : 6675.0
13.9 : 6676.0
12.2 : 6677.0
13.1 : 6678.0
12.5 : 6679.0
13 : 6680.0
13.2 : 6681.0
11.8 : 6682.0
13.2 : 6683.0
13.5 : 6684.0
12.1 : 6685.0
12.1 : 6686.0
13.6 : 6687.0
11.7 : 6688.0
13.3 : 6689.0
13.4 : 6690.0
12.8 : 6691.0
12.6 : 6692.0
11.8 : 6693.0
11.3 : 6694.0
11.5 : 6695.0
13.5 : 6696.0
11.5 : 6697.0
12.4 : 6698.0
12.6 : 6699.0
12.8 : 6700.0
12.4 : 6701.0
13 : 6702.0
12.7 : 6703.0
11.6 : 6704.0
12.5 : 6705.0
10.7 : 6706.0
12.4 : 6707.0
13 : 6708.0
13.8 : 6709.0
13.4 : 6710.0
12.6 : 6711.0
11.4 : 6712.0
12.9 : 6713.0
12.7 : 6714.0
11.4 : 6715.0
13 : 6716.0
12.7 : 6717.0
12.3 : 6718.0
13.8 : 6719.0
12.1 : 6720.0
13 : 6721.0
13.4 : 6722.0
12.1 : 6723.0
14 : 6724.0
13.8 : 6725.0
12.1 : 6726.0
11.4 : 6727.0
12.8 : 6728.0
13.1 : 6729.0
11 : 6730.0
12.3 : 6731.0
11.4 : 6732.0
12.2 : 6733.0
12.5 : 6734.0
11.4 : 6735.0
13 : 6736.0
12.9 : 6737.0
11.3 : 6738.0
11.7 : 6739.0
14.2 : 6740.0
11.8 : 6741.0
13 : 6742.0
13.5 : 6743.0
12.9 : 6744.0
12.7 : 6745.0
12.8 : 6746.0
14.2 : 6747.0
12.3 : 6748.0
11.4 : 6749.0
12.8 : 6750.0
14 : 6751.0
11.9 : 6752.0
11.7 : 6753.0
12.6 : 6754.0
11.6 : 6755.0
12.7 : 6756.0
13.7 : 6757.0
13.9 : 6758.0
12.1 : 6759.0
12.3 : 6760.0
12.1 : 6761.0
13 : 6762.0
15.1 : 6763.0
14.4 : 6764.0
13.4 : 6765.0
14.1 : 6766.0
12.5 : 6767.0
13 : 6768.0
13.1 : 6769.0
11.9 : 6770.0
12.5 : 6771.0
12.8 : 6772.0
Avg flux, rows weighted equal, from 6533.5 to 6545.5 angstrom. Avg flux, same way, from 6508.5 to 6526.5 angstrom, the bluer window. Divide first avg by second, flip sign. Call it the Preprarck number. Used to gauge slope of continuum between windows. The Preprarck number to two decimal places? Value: -1.02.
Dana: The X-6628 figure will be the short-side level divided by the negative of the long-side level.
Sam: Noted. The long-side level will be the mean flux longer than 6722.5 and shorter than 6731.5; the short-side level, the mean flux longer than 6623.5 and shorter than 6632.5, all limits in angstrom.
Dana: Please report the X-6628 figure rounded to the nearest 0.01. -1.01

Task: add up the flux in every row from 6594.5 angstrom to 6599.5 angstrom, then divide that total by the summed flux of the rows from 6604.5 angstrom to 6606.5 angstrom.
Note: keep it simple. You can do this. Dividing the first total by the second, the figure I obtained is 2.7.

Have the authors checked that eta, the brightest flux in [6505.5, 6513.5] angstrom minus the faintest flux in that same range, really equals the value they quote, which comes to 2.40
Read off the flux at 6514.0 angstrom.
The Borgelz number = 11.2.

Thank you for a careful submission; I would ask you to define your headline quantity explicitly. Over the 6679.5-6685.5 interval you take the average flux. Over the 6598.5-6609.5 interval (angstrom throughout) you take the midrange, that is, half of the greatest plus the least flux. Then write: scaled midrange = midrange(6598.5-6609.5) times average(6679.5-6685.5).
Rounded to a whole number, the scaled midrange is 159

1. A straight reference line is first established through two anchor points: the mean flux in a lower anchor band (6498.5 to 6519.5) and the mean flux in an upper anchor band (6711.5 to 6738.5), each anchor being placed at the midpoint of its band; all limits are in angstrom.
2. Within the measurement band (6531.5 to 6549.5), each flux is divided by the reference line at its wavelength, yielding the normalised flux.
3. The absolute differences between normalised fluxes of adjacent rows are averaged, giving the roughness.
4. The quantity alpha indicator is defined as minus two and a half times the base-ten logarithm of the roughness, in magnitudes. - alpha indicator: 3.1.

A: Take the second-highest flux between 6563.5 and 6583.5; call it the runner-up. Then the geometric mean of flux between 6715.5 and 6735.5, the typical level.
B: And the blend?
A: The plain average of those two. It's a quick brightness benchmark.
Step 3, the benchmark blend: 13.2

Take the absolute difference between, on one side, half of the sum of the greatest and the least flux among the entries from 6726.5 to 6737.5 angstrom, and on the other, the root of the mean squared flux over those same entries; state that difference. 0.153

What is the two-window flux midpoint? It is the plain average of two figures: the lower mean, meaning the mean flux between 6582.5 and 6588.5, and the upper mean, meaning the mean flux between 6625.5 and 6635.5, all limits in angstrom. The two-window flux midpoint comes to 12.55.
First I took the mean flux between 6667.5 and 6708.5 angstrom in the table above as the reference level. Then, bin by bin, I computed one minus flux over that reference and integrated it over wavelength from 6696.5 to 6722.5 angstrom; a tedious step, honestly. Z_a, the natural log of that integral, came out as -1.6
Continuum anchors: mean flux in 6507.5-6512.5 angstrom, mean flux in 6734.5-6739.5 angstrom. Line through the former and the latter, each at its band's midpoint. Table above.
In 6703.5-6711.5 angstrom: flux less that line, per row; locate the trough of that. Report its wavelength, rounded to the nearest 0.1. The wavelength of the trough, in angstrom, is 6706.0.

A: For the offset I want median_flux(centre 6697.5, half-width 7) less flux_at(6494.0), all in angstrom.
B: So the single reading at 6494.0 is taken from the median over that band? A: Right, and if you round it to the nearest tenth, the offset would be 1.0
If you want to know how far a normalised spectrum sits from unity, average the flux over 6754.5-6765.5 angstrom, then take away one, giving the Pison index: 12.1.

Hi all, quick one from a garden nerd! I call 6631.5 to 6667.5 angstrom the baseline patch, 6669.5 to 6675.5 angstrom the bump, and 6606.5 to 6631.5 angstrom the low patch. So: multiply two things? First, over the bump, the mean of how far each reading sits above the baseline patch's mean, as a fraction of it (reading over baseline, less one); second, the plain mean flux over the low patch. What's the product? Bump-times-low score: 1.2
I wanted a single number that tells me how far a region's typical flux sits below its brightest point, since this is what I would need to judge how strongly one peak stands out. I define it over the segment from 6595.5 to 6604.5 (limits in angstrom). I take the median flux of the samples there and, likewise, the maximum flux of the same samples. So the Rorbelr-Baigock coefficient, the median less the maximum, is -0.30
